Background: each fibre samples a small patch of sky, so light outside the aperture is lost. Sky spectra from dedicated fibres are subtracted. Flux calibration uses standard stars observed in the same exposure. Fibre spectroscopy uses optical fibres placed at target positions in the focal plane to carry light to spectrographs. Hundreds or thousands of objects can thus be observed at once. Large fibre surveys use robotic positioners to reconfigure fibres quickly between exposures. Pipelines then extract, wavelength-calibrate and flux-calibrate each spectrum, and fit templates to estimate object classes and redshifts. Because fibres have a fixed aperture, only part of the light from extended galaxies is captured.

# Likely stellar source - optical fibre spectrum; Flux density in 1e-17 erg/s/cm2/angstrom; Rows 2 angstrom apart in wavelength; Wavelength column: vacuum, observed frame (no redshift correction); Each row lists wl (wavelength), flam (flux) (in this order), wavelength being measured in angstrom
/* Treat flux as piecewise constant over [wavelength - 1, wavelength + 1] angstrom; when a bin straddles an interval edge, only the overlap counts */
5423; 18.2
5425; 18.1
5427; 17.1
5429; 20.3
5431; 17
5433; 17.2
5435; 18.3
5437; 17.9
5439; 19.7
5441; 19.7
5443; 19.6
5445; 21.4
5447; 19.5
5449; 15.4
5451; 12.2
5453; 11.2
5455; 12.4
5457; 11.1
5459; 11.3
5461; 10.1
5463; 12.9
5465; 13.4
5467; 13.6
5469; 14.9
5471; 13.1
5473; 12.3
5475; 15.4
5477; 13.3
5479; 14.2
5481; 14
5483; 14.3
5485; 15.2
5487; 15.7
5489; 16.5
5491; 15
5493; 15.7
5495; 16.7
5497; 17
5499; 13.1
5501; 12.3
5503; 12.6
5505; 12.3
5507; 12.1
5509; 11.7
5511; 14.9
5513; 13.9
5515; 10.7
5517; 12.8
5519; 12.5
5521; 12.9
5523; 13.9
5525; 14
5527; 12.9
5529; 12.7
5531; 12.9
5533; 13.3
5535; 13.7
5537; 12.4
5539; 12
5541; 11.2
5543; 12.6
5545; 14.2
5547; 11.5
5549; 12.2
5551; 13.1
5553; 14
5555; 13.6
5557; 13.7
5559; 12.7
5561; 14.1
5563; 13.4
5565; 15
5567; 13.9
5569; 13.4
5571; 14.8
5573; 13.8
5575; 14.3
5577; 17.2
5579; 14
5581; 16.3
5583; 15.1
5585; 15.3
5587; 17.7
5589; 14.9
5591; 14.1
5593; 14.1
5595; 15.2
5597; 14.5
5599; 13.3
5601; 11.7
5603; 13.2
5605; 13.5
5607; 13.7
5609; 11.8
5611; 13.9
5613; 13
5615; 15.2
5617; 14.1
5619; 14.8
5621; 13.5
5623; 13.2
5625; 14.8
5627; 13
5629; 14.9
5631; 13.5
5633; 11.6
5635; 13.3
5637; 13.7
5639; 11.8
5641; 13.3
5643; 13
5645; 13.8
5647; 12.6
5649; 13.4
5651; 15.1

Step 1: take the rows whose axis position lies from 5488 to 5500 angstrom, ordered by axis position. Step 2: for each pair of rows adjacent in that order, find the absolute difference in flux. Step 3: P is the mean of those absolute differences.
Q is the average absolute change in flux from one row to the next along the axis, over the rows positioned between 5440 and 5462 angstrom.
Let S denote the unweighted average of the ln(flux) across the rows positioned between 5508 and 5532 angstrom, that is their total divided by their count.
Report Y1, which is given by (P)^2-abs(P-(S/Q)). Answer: 2.1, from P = 1.48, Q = 1.6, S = 2.56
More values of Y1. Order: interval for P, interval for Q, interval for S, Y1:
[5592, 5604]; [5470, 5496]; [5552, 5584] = 0.2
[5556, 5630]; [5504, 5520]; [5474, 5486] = 1.3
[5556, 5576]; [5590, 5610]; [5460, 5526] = -0.7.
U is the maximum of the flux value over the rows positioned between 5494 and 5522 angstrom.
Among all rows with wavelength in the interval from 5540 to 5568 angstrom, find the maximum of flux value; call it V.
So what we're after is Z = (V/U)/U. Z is 0.052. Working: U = 17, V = 15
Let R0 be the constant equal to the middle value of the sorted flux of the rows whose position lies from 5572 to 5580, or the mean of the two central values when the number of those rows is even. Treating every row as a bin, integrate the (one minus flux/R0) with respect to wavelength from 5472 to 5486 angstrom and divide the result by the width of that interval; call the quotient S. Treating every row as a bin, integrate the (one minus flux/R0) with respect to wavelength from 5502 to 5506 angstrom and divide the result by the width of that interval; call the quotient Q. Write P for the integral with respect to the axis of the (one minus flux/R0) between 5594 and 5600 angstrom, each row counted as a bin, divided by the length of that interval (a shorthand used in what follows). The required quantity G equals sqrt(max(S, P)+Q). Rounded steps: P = -0.01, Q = 0.12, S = 0.004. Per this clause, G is 0.35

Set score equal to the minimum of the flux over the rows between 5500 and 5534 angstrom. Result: 10.7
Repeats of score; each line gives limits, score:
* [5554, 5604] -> 11.7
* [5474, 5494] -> 13.3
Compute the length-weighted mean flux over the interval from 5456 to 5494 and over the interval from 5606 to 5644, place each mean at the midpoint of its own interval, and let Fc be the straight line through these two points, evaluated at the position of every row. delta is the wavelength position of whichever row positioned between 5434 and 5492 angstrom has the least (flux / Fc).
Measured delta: 5461 angstrom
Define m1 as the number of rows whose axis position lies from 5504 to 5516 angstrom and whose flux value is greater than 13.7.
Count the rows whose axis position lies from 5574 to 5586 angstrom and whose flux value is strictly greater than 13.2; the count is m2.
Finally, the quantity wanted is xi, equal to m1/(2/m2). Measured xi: 6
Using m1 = 2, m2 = 6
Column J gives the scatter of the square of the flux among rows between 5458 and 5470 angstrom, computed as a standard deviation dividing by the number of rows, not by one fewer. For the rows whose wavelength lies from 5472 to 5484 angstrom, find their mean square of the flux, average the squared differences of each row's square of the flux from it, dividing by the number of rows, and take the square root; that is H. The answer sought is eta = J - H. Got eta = 13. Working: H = 26.3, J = 39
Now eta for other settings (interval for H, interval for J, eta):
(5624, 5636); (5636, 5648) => -12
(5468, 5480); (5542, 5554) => -5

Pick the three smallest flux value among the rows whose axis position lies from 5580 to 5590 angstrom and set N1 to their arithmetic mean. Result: 15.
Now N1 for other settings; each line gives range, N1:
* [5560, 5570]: 14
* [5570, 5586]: 14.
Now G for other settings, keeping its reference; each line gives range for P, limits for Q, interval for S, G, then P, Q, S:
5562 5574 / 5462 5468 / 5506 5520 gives 0.41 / 0.01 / 0.06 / 0.106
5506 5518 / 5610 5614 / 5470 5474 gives 0.39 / 0.10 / 0.05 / 0.102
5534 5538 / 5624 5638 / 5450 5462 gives 0.49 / 0.08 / 0.04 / 0.196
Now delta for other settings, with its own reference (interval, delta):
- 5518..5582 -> 5541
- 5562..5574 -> 5563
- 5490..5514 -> 5509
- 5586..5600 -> 5599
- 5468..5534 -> 5515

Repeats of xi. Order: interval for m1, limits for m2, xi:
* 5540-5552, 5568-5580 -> 3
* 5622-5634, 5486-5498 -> 6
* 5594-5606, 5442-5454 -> 4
